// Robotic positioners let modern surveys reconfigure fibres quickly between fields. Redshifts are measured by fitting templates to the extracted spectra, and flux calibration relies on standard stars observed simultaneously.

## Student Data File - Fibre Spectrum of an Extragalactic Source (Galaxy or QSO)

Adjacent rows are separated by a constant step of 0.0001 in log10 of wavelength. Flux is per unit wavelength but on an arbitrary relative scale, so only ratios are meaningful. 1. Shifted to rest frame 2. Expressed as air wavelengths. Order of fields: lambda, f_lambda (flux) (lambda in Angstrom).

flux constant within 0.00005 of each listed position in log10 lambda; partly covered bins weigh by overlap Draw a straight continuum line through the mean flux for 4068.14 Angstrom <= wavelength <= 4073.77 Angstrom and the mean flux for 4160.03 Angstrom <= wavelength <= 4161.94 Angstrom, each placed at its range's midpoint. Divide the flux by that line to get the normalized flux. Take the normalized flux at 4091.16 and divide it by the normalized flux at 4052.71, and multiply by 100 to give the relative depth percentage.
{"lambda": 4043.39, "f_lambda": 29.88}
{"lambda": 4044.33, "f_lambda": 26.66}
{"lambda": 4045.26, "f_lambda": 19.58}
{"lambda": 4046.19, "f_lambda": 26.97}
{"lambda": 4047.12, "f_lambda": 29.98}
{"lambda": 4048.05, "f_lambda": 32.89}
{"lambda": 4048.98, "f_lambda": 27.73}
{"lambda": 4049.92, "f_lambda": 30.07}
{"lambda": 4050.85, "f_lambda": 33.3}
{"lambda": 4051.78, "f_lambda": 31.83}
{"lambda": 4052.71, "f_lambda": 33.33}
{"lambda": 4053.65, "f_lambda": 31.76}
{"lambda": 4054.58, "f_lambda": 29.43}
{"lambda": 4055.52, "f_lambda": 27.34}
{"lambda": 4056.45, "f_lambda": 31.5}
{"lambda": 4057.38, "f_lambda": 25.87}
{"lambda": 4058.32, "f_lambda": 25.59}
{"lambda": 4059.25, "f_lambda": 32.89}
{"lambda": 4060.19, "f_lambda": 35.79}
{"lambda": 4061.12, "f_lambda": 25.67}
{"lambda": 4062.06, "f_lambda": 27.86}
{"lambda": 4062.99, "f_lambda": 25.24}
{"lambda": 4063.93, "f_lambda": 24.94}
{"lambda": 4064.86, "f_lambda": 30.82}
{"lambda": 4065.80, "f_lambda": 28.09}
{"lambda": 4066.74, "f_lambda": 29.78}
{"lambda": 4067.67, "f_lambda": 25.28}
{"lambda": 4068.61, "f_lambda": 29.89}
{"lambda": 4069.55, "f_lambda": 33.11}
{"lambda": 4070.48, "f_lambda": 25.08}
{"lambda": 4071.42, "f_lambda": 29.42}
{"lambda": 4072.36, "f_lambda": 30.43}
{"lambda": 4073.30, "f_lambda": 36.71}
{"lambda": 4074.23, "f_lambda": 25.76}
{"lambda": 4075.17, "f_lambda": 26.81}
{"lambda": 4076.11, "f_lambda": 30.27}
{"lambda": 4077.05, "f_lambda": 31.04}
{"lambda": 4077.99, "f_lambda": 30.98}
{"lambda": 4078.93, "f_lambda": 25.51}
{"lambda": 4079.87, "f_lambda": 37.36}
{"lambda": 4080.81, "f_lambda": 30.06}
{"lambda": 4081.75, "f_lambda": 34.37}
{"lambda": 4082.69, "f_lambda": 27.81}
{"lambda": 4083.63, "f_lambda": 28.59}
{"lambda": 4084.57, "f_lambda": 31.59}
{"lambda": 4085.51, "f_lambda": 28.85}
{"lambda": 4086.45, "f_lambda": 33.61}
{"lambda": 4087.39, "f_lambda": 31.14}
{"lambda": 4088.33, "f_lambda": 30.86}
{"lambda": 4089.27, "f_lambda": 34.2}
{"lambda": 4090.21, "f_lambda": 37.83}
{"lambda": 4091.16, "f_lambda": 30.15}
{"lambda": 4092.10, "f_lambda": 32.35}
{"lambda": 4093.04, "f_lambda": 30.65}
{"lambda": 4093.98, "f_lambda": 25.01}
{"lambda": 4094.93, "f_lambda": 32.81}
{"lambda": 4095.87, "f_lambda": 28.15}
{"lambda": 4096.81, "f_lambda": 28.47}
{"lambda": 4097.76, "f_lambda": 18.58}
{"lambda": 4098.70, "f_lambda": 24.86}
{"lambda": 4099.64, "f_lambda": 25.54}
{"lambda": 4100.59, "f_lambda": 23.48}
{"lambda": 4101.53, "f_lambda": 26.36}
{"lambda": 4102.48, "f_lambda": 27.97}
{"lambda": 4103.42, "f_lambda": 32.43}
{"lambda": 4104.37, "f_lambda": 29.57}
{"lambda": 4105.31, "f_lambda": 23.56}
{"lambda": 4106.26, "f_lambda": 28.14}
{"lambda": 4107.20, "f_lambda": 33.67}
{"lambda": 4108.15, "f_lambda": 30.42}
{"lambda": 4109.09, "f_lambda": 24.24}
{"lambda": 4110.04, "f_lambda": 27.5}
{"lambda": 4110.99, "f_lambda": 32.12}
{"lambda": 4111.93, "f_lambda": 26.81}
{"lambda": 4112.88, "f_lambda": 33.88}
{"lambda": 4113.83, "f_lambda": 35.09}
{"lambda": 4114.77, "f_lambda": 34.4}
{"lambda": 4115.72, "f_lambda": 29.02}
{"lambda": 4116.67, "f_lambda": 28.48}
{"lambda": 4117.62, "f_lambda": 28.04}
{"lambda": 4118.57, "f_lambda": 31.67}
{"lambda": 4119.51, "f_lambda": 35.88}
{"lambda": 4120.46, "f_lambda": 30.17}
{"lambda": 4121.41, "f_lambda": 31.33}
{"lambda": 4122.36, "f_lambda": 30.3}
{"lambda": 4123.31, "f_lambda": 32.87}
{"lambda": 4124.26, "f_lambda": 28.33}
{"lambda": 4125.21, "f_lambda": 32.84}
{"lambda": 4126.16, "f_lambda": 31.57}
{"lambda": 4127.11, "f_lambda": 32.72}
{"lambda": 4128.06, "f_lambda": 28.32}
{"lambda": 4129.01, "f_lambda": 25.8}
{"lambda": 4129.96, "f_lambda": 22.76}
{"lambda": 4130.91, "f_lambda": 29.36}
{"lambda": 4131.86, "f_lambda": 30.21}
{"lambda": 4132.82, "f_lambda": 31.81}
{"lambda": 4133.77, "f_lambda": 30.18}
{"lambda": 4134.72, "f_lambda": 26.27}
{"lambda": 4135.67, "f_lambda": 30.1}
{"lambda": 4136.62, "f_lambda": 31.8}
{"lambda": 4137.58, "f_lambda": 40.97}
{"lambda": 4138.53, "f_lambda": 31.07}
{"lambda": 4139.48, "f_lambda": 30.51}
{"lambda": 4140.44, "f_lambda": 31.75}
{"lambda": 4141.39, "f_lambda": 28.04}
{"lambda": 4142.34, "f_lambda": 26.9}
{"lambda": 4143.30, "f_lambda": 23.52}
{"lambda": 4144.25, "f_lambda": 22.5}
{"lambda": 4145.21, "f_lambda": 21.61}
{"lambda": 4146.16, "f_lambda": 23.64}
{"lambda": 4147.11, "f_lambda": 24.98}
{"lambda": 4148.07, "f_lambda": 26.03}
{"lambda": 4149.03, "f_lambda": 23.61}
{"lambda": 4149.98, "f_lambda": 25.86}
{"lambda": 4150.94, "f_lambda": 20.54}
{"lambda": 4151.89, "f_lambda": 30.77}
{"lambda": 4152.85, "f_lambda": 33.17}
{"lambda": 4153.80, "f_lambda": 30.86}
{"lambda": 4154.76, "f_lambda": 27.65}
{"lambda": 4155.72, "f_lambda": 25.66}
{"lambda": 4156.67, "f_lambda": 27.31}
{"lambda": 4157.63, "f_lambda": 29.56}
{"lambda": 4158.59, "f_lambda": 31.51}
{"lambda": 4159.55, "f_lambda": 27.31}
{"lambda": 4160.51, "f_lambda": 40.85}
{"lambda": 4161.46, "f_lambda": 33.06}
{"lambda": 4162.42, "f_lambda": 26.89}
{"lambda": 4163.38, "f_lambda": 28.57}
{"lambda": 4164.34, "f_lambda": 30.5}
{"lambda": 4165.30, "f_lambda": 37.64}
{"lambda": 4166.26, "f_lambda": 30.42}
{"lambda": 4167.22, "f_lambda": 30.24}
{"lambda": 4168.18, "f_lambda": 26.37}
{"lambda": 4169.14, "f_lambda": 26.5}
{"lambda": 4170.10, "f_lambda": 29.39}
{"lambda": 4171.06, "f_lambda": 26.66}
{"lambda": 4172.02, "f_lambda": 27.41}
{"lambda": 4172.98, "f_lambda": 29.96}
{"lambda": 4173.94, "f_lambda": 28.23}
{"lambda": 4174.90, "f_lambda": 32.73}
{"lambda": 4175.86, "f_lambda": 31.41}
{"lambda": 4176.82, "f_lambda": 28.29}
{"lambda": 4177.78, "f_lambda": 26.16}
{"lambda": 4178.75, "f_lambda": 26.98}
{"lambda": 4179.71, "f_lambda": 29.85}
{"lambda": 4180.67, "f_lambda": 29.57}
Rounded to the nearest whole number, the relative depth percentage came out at 83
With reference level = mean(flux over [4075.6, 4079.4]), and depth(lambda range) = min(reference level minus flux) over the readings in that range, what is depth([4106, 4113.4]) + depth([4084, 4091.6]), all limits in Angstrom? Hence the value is -13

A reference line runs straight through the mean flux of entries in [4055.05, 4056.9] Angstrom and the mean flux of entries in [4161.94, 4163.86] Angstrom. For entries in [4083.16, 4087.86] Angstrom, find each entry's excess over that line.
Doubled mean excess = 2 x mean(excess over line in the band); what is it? 3.6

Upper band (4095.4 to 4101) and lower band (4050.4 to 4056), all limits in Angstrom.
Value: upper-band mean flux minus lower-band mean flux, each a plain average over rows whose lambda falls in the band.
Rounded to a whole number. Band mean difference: -6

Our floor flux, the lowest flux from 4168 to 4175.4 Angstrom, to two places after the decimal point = 26.37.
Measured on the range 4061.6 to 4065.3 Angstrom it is 24.94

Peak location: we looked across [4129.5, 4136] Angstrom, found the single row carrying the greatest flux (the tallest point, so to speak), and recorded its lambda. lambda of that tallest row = 4132.82 Angstrom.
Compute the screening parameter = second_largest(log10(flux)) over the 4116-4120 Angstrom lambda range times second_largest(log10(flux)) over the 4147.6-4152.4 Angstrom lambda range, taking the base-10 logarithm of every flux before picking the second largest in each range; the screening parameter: 2.12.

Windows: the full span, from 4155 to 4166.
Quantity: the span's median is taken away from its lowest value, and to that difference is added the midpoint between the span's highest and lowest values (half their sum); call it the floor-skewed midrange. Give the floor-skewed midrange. 29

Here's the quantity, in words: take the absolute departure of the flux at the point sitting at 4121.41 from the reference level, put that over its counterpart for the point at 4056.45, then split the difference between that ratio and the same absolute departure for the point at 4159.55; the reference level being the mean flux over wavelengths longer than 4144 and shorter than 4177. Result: 1.1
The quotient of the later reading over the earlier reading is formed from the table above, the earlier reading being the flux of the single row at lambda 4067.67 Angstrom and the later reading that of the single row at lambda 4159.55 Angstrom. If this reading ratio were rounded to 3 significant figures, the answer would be 1.08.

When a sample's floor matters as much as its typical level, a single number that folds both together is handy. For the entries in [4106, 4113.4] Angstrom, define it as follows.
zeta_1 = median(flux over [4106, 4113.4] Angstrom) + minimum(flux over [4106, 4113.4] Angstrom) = 54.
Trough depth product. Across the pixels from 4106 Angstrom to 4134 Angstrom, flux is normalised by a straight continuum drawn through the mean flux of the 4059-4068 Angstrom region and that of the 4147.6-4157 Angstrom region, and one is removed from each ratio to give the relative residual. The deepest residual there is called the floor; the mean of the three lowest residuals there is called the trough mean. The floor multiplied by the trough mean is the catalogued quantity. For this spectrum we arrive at 0.021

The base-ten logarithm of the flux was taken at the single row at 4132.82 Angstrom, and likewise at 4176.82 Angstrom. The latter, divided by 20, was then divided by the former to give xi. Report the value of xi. 0.0483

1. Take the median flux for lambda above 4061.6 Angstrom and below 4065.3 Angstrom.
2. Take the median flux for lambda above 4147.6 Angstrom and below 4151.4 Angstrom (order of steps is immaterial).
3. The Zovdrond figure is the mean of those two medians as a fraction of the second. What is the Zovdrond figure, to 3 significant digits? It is 1.04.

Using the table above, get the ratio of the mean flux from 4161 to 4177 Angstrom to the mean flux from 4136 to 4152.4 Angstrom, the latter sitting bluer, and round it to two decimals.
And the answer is 1.09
